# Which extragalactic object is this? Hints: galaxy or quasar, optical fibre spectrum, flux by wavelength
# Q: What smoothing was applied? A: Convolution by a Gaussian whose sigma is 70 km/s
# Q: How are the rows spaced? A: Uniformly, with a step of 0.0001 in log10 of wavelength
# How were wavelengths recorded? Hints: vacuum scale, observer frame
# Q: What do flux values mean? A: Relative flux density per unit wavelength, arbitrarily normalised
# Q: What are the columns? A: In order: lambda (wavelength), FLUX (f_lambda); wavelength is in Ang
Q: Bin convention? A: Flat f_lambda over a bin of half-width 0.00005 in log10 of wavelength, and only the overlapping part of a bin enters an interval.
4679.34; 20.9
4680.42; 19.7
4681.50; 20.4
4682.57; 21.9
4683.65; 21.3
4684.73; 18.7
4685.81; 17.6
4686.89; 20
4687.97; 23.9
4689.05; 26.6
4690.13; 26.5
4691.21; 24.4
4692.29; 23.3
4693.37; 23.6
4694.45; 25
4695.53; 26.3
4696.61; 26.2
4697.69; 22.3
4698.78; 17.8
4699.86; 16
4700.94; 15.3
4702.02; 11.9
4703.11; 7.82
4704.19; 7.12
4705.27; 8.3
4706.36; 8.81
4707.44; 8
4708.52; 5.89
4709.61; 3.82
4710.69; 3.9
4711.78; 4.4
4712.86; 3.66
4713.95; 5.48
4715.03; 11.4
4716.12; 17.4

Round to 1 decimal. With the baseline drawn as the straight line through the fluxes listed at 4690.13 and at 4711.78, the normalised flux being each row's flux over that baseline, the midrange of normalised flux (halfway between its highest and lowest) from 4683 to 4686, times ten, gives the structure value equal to 6.1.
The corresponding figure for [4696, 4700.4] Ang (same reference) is 11.4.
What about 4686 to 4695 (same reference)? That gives 9.0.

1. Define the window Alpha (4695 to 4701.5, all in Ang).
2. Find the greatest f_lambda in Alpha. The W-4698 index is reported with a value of 26.3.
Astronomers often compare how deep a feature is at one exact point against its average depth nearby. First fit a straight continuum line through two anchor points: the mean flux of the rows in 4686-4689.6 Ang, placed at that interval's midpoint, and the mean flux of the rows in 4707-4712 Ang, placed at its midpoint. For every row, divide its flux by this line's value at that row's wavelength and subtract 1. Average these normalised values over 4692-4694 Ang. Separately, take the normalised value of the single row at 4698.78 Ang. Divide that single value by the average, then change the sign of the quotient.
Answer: -1.1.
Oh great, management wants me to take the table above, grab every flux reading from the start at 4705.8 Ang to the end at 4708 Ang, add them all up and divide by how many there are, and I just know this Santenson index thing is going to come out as 8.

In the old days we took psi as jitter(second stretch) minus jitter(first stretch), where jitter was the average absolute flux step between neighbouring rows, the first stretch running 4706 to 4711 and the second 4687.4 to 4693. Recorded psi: 0.23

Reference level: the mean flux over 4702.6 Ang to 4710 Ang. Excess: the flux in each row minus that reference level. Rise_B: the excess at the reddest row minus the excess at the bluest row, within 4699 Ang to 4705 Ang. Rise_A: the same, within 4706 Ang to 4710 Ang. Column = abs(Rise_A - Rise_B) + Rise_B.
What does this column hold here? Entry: -5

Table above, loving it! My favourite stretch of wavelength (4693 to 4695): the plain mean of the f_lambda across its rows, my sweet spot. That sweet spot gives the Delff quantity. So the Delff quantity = 24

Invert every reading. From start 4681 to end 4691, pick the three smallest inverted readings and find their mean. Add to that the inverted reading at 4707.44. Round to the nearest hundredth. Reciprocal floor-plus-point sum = 0.16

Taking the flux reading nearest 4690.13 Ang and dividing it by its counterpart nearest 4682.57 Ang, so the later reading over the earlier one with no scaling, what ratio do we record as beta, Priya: 1.2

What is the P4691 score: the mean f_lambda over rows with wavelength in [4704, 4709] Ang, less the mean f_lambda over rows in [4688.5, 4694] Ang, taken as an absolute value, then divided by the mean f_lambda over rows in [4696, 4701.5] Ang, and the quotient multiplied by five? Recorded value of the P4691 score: 4.4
